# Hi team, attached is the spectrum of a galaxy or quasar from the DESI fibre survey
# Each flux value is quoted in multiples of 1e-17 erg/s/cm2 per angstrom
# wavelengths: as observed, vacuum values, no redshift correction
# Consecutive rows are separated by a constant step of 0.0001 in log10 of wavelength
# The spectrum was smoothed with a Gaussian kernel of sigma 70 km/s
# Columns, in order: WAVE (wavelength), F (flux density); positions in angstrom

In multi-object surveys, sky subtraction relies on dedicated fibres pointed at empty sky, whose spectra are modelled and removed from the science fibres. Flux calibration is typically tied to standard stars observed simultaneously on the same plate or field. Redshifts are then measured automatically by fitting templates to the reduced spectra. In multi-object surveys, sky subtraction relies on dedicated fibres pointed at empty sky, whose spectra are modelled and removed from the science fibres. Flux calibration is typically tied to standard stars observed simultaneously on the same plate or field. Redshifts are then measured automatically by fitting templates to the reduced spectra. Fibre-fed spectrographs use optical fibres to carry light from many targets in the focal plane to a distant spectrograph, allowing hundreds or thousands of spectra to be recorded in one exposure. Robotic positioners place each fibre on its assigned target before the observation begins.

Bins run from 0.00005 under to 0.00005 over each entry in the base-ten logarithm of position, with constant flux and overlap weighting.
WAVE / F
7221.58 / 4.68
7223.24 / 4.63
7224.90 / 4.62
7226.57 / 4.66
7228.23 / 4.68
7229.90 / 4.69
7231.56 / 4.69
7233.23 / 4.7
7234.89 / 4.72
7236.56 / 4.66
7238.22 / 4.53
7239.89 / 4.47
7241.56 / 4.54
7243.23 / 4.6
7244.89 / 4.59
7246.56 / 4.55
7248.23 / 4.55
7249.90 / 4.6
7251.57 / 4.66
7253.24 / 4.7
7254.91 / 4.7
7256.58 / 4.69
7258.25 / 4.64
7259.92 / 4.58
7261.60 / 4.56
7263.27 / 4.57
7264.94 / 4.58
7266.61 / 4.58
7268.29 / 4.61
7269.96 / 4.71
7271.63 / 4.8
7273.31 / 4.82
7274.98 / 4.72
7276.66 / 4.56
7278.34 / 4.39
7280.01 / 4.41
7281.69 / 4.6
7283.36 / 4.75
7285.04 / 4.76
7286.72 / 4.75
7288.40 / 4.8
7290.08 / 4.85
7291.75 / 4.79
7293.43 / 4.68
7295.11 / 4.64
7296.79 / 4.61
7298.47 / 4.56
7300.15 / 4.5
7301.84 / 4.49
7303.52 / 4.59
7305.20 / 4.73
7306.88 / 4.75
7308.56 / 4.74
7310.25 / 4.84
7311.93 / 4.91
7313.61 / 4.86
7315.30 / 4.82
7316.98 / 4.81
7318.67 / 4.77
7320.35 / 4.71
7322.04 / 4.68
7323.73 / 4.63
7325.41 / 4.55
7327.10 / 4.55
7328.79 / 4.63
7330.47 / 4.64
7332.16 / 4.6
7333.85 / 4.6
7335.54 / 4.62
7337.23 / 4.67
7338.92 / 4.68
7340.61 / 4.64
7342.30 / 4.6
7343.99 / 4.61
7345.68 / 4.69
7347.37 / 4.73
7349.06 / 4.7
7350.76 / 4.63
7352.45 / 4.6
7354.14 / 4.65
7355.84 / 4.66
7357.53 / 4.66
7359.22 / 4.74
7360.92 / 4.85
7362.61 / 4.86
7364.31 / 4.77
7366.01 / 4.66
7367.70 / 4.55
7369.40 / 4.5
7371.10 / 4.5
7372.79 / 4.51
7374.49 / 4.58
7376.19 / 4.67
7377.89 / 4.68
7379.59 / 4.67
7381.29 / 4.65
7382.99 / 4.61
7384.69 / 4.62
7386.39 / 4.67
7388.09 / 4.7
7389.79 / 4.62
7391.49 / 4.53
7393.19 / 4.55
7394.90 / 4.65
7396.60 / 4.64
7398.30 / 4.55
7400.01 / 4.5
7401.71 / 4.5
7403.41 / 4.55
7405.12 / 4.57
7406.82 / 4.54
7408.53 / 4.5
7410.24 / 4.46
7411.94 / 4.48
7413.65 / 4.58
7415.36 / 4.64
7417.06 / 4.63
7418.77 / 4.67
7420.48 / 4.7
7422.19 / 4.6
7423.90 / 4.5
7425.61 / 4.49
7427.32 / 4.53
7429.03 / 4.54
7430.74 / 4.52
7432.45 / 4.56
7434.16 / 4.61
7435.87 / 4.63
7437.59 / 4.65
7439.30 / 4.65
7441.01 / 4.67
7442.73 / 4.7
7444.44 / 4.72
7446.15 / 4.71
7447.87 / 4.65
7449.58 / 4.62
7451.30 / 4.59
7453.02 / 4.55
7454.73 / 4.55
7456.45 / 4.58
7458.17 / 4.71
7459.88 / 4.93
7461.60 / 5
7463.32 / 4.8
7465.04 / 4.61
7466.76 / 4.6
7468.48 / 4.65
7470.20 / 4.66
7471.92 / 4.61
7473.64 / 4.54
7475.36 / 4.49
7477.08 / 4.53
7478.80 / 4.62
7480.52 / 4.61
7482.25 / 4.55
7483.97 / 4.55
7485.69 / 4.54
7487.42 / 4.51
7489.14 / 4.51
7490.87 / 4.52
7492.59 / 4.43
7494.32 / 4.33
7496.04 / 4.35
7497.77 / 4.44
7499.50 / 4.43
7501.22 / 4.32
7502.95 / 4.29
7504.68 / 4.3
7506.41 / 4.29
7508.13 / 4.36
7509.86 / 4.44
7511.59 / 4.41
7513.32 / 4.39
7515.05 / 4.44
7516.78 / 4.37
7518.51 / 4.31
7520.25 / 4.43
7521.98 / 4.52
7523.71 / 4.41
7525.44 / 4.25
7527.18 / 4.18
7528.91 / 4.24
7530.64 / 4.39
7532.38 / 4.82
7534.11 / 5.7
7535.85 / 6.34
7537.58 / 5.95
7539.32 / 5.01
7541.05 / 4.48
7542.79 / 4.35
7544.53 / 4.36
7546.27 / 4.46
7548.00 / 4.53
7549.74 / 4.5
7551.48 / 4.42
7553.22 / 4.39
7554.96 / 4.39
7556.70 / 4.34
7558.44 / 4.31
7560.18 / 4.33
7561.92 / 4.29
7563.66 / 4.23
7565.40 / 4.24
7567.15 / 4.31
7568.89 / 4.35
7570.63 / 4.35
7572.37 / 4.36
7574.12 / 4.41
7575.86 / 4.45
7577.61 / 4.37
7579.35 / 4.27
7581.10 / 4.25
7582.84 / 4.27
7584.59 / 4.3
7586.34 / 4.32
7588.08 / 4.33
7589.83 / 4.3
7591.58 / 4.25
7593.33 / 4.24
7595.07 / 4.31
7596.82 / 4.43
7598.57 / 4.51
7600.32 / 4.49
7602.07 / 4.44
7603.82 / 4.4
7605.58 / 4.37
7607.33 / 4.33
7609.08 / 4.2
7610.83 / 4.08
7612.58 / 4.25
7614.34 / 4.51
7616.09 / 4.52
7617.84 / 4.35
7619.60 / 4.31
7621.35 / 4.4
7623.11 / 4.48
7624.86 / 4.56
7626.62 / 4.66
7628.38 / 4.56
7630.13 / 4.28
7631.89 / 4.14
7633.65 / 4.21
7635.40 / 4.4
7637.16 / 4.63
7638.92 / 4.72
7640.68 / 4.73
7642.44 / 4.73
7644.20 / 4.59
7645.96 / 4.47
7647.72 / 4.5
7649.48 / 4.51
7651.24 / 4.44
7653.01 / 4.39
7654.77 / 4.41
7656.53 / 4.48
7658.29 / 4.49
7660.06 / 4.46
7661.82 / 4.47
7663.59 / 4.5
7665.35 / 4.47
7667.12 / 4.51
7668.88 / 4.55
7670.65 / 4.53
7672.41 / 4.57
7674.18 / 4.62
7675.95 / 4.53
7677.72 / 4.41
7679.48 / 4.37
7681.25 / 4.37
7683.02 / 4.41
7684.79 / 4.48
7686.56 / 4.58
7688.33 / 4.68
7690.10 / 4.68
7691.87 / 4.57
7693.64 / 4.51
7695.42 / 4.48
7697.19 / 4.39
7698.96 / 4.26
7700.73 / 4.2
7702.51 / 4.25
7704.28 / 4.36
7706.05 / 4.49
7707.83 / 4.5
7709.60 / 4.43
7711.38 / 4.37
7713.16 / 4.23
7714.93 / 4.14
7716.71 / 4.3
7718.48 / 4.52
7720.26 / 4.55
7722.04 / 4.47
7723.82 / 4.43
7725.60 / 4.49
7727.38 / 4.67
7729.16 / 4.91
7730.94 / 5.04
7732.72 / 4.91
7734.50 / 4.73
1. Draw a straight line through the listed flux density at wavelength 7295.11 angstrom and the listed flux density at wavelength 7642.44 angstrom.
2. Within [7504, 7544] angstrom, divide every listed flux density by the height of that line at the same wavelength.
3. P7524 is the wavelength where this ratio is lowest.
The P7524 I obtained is 7527.18 angstrom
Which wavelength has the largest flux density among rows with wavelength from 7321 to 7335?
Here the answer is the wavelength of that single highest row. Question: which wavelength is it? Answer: 7322.04 angstrom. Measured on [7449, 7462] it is 7461.60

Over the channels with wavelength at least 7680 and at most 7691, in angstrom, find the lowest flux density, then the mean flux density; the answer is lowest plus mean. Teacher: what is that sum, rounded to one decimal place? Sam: 8.9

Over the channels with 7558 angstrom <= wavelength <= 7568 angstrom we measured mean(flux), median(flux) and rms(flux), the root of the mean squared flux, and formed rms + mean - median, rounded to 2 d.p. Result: 4.27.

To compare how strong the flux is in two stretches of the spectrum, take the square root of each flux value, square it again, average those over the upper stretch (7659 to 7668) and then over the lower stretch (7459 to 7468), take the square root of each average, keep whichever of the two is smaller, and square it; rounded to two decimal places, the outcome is 4.48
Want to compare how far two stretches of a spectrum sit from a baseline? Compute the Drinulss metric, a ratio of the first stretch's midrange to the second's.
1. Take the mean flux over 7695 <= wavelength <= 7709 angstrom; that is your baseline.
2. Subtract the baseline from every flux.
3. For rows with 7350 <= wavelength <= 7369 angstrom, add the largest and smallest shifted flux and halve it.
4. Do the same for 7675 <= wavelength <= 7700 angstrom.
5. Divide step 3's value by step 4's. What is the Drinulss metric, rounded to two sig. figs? 3.3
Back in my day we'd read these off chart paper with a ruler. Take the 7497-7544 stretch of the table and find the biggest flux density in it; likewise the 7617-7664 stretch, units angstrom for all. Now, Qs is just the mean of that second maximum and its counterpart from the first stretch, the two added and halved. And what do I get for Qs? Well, 5.5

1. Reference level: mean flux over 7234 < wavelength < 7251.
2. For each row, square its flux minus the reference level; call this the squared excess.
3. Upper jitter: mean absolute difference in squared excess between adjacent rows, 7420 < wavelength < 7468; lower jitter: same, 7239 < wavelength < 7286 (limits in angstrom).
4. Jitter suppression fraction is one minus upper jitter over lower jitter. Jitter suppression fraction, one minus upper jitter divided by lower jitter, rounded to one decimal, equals -0.6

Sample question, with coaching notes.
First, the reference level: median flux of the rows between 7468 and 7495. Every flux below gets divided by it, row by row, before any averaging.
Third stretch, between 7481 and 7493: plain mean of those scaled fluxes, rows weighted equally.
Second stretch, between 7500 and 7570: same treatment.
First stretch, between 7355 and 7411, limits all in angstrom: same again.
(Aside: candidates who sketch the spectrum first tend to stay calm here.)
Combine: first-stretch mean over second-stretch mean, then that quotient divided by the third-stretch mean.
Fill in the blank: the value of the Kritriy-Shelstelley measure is 1.03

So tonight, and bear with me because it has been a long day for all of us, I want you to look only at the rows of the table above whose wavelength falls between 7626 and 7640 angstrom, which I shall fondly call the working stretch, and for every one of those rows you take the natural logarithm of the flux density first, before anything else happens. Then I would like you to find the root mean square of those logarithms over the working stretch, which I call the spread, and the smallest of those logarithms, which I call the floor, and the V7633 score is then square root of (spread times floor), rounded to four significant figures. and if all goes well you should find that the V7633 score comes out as 1.456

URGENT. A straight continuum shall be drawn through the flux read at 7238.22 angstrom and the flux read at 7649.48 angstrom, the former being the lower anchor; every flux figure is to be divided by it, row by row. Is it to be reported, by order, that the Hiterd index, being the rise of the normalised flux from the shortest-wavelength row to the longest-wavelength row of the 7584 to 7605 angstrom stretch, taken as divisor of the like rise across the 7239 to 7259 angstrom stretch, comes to 1.7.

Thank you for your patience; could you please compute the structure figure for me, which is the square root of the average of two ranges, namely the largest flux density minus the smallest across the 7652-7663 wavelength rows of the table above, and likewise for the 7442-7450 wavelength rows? 0.32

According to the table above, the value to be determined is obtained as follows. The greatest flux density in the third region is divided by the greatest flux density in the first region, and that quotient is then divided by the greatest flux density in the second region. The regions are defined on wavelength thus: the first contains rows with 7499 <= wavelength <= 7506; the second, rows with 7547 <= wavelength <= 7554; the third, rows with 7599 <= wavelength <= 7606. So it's 0.224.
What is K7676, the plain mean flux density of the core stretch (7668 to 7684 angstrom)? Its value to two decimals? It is 4.48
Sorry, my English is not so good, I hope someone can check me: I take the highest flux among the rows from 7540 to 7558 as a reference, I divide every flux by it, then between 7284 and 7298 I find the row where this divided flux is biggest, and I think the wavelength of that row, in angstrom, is 7290.08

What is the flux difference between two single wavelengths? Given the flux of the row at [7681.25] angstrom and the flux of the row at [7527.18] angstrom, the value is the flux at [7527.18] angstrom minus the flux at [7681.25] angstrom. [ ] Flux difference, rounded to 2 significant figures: -0.19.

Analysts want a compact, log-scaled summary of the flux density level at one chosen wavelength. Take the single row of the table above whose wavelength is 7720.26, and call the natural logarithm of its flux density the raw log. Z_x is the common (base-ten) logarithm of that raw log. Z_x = 0.180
